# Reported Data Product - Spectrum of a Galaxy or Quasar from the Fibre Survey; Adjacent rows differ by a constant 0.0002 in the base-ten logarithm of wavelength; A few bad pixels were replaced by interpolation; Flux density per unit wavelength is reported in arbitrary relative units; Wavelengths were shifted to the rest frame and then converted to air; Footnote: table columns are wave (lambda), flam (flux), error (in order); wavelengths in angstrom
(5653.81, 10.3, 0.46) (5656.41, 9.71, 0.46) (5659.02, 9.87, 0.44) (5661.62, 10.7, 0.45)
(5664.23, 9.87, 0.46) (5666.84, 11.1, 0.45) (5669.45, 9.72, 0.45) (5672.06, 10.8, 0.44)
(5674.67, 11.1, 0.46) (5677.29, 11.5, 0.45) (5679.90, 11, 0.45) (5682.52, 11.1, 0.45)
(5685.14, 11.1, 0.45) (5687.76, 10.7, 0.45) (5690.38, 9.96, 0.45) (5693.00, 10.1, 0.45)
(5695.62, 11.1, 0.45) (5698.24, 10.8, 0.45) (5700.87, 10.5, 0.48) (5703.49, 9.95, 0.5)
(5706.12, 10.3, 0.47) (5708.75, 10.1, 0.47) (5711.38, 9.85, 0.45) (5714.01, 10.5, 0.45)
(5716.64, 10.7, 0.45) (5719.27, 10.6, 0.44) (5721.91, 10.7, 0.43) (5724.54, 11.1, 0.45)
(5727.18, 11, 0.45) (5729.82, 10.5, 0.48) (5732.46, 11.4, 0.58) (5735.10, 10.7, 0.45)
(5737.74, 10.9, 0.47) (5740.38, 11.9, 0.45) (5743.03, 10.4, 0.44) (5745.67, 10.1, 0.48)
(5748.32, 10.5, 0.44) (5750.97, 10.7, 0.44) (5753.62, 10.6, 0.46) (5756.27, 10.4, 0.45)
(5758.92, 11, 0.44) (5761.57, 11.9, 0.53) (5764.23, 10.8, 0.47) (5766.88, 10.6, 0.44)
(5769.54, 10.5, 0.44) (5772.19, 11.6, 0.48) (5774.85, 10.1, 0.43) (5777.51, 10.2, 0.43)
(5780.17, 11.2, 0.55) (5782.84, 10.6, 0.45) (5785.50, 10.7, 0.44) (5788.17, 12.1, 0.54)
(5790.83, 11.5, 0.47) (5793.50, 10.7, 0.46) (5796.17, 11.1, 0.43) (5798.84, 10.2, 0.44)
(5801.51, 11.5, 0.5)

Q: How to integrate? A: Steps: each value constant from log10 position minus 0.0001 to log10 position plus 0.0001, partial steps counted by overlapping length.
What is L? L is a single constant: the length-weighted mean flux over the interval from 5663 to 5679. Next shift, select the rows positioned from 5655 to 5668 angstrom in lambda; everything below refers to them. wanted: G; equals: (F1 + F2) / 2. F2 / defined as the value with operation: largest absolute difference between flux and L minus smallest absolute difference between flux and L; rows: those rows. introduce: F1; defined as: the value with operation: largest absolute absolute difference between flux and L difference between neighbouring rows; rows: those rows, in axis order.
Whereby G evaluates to 0.9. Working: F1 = 0.82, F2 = 0.98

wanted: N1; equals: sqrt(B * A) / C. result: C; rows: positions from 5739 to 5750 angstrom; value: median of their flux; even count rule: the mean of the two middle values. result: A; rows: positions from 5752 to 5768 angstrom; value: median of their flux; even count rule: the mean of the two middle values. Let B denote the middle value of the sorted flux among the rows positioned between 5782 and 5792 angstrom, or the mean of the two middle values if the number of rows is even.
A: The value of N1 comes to 1.04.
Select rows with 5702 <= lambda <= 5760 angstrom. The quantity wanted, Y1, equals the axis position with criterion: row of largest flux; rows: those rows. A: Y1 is 5740.38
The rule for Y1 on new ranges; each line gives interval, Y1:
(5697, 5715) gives 5698.24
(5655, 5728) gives 5677.29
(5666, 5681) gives 5677.29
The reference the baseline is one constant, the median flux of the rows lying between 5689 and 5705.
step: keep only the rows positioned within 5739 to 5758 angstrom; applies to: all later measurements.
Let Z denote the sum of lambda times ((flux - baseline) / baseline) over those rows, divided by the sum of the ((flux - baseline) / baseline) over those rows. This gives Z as 5744.6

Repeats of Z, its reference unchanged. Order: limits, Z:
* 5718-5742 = 5732.2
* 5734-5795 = 5767.3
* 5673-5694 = 5678.9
